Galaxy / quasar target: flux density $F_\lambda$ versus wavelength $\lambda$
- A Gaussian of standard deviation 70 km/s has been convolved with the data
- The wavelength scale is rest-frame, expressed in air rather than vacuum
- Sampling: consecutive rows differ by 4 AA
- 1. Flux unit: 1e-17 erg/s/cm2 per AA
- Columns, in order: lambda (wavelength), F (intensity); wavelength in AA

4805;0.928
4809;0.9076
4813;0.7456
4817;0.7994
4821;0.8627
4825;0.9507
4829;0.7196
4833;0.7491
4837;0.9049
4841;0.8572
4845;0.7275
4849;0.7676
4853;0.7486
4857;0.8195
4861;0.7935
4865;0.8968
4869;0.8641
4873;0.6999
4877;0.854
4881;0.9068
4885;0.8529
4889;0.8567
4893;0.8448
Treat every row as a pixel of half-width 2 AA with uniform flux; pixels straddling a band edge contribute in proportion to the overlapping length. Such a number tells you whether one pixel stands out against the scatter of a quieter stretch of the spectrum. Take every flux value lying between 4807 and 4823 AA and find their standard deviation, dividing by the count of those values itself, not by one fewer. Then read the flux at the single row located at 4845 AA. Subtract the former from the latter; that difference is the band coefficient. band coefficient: 0.666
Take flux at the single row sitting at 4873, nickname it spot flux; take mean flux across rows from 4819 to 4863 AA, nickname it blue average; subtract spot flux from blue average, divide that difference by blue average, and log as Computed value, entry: 0.14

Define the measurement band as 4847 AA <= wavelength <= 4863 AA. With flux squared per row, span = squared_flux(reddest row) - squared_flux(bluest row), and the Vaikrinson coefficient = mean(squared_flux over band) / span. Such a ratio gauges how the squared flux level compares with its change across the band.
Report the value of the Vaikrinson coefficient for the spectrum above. 15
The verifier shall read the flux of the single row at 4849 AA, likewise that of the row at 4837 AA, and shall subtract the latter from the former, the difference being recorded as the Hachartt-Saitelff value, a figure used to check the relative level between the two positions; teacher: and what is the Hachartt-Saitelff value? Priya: -0.14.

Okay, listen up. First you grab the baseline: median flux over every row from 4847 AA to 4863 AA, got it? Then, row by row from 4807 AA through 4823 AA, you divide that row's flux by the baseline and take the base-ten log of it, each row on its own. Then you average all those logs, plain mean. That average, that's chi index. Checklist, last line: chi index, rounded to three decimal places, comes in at 0.025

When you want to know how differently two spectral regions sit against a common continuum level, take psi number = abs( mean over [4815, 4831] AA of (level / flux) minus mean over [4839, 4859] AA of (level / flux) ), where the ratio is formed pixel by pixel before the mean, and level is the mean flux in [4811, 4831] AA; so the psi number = 0.055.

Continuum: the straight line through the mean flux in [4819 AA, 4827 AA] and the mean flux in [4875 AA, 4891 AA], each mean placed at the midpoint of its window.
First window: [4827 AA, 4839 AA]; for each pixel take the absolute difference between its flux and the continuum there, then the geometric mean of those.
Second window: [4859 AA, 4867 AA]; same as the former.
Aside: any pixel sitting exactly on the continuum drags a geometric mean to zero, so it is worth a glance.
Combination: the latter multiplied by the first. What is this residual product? 0.0023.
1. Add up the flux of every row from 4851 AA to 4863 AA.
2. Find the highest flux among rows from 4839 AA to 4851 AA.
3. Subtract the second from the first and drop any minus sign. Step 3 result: 1.50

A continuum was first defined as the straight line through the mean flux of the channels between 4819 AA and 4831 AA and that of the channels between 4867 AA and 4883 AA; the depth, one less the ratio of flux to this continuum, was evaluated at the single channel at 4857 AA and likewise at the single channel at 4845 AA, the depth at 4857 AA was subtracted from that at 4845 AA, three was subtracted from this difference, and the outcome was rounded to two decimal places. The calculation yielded -2.89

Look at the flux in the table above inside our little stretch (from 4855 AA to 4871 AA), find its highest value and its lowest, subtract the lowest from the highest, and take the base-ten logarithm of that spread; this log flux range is -0.99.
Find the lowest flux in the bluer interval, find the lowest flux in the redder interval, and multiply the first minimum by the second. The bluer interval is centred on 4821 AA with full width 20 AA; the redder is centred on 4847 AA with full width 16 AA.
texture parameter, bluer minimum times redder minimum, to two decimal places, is 0.52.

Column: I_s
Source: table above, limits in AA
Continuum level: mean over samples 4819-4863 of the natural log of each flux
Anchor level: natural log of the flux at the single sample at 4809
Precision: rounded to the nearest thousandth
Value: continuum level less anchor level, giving -0.119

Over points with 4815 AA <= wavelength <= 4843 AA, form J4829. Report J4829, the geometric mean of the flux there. 0.831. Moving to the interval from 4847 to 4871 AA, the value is 0.813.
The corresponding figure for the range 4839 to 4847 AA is 0.790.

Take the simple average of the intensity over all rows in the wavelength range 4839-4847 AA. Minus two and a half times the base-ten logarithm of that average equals 0.253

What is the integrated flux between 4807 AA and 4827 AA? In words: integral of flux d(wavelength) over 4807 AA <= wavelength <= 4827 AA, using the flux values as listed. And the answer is 17.1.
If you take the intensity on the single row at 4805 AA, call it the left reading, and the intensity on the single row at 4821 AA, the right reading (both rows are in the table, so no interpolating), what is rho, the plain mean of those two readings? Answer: 0.90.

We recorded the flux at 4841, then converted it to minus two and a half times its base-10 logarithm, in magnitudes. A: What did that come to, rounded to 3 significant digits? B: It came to 0.167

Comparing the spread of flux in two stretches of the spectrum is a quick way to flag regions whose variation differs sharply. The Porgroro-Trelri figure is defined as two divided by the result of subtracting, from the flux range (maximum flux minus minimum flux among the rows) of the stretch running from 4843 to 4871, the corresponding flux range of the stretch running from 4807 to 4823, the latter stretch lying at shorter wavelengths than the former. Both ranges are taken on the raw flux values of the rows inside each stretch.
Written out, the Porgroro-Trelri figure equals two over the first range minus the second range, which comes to 274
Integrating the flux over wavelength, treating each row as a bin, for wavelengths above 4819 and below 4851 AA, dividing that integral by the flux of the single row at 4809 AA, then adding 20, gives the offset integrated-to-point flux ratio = 49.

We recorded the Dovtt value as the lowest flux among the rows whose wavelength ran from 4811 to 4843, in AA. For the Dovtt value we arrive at 0.7196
